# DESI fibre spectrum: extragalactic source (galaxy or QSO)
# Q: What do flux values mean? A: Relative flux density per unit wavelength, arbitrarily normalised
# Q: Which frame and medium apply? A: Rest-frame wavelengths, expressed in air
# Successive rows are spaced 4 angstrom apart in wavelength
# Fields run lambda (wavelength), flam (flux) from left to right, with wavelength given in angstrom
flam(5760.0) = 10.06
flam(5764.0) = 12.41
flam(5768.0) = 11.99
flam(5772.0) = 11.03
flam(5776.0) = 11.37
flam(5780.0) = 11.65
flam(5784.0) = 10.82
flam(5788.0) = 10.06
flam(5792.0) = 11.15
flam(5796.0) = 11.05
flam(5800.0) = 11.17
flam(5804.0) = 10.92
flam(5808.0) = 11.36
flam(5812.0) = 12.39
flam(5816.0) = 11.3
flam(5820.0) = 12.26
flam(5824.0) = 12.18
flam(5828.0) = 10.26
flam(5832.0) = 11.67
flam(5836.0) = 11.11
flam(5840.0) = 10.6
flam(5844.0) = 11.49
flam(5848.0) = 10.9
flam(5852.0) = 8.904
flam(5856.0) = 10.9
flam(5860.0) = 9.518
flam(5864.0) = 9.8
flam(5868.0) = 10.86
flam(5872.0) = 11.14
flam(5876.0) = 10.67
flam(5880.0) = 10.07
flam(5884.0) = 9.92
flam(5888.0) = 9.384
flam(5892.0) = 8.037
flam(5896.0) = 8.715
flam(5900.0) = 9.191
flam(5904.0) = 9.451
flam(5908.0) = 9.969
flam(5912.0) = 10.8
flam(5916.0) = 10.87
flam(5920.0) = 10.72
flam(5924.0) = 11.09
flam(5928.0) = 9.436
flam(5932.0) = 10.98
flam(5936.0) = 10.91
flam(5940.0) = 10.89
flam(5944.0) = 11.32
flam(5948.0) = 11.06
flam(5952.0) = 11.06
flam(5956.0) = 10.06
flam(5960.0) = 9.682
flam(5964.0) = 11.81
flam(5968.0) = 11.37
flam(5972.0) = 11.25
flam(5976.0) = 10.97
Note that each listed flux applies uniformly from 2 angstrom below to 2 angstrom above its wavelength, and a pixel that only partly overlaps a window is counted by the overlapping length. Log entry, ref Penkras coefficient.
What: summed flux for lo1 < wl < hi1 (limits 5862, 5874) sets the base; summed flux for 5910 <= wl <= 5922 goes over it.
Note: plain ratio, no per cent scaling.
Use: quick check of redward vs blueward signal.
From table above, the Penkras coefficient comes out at 1.02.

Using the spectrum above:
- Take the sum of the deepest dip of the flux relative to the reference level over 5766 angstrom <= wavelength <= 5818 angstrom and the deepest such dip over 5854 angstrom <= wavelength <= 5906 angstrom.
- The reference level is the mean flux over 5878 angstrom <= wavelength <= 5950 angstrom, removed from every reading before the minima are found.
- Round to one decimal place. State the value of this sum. -2.2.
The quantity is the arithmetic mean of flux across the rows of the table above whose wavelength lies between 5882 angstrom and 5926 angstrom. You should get 9.8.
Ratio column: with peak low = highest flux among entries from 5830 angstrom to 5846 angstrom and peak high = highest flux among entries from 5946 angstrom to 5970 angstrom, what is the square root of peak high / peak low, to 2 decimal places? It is 1.01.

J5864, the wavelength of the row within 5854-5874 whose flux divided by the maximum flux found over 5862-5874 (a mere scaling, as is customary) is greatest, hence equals 5872.0 angstrom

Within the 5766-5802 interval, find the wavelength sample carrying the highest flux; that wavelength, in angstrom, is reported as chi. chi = 5768.0 angstrom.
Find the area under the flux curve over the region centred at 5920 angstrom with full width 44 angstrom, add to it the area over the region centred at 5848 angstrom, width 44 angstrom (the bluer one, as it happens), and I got 921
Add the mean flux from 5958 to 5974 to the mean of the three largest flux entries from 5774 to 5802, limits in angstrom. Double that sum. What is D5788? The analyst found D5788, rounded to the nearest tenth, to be 44.8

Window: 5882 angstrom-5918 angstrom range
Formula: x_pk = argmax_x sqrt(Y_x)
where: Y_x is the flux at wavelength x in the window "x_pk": 5916.0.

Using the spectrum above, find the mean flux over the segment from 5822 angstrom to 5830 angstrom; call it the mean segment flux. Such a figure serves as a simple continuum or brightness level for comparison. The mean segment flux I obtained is 11.2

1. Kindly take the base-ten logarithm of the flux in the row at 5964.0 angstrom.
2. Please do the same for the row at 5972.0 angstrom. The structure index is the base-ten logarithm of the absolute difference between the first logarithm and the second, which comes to -1.68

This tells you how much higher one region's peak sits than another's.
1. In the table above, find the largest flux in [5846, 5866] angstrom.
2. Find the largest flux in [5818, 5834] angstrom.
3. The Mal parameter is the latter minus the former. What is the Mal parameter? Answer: 1.4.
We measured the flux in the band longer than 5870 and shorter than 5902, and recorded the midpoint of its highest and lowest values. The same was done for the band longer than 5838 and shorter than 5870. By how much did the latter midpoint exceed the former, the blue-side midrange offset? 0.6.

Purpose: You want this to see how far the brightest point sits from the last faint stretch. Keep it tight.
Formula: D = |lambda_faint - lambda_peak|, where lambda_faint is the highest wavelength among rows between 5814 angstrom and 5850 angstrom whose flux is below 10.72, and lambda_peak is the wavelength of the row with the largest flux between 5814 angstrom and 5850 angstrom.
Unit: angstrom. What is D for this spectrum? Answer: 20 angstrom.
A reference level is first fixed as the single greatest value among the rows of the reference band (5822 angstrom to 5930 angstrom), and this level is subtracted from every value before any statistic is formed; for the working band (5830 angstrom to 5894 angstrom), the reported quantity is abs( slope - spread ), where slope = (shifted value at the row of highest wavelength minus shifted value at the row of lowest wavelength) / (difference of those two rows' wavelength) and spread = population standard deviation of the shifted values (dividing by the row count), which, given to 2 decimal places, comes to 1.02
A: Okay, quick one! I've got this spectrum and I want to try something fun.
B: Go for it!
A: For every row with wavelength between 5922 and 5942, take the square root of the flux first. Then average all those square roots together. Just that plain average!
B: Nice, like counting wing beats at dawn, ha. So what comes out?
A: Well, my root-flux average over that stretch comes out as 3.26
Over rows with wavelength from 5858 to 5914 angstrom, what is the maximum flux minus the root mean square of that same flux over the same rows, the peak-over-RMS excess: 1.28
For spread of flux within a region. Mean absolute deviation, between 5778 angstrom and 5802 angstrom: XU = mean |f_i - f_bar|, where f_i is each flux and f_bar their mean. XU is 0.36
